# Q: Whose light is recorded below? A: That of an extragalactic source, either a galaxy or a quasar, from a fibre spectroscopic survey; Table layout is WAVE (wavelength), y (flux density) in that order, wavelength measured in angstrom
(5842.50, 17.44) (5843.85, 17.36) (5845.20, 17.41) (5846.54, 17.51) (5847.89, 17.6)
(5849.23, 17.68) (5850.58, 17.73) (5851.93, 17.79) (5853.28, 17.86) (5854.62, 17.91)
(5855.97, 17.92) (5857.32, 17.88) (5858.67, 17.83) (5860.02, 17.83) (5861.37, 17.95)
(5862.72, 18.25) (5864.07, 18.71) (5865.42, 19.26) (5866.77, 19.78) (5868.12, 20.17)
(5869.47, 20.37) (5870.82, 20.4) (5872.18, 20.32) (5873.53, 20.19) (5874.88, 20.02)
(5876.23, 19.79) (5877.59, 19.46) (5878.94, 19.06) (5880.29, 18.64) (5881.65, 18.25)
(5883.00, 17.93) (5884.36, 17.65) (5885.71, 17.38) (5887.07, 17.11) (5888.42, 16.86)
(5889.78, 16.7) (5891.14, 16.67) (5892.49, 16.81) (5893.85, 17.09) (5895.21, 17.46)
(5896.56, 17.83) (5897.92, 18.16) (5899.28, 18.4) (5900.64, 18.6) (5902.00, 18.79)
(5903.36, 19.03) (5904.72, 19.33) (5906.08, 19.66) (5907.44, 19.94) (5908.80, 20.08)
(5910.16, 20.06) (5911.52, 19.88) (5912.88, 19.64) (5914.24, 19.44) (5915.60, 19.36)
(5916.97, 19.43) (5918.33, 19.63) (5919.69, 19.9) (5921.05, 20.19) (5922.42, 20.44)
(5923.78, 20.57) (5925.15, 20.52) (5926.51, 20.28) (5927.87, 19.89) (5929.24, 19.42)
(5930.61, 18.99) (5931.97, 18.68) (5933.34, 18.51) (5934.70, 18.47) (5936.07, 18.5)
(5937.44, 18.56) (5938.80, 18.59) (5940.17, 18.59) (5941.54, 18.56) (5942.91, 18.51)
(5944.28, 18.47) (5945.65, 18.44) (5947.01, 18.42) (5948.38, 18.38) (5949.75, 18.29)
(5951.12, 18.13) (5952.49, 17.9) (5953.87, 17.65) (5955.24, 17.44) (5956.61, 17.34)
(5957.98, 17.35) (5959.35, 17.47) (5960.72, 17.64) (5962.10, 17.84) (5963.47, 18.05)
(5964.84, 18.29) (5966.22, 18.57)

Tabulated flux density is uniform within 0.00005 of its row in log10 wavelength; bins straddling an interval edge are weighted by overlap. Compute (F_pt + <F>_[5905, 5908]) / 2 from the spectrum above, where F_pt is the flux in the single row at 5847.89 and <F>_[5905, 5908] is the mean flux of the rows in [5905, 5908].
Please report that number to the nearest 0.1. 18.7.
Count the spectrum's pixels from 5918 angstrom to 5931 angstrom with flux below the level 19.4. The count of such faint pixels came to 1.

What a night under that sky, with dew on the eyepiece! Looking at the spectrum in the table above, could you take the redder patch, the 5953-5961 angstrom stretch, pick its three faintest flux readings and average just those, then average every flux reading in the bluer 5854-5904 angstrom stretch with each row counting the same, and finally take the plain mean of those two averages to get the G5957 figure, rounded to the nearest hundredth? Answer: 17.91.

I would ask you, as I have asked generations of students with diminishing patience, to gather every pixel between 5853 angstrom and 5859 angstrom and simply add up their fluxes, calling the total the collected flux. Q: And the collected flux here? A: 89.4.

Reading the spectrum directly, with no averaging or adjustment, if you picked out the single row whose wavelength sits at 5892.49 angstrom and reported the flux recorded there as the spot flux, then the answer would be 16.81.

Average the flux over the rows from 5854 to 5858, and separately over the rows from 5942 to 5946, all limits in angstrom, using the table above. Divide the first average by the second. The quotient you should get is 0.97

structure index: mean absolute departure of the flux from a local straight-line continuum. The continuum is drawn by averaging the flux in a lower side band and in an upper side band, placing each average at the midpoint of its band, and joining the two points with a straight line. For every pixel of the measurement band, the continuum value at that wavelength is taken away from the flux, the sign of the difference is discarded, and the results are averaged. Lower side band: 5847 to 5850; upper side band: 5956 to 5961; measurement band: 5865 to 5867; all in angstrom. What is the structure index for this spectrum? 1.9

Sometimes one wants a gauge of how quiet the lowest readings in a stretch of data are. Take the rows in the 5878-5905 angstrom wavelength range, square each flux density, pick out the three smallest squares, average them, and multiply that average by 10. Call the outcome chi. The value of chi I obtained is 2798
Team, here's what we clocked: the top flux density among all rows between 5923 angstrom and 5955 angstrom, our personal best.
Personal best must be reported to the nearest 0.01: 20.57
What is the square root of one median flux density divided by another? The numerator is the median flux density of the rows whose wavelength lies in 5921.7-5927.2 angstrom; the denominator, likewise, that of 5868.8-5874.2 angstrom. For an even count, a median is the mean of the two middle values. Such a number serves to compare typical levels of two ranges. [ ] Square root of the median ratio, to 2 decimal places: 1.00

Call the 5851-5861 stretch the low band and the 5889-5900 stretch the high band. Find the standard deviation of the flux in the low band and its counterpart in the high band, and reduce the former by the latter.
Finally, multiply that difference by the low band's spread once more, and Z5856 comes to -0.03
